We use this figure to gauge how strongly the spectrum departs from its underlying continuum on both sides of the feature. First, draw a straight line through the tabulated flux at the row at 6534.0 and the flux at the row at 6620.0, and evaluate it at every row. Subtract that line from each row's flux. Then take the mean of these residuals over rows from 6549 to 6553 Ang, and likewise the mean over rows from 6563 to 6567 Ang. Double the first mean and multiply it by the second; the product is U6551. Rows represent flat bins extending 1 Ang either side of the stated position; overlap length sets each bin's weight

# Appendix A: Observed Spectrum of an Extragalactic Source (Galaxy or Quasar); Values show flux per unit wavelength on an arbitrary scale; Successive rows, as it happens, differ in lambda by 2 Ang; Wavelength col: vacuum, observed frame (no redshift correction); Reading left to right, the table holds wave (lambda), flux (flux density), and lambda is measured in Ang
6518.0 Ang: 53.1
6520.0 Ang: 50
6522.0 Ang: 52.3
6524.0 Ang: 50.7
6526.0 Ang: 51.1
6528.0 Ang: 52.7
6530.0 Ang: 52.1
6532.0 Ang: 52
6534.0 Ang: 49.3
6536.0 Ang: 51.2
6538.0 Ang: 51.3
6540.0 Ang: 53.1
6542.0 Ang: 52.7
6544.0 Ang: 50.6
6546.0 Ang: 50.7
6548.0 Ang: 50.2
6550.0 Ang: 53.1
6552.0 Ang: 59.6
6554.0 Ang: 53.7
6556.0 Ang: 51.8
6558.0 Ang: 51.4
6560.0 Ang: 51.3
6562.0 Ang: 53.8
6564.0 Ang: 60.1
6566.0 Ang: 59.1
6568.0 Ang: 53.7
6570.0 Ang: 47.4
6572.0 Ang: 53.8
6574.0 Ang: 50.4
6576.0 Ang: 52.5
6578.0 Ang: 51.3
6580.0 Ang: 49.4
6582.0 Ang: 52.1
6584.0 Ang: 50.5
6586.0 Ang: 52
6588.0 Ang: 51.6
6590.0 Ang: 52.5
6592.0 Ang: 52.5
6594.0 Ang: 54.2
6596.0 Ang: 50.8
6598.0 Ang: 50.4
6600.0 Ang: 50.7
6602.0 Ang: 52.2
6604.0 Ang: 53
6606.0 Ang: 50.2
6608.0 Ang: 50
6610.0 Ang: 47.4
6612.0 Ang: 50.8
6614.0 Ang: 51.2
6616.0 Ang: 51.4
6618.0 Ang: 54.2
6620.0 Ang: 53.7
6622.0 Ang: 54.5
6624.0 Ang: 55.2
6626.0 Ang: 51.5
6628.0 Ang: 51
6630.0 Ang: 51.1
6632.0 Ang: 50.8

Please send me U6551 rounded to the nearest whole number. 108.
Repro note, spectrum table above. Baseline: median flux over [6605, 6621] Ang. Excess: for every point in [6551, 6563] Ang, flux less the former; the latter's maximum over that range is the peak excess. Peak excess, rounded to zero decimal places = 9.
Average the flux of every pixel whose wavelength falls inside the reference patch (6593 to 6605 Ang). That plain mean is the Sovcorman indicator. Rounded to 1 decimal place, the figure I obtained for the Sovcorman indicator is 51.9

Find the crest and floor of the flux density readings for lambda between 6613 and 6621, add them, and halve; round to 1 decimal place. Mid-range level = 52.7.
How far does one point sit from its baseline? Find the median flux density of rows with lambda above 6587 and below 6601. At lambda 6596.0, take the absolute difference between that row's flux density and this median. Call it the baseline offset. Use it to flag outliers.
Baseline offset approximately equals 0.80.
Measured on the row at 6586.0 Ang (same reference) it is 0.40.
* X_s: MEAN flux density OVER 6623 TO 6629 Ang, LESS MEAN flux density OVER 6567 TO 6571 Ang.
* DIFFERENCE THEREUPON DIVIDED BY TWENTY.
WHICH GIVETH 0.10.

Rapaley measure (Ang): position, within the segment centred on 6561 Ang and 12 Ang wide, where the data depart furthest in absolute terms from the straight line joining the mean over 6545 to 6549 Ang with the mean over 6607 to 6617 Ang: 6564.0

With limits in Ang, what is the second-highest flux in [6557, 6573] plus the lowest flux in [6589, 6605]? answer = 109.5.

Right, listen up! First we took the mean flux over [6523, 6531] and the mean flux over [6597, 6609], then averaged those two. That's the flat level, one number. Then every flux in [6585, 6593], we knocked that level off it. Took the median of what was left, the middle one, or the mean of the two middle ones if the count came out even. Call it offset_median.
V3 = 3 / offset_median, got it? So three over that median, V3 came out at 3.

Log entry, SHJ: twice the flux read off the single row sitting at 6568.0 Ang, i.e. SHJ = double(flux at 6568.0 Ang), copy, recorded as 107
